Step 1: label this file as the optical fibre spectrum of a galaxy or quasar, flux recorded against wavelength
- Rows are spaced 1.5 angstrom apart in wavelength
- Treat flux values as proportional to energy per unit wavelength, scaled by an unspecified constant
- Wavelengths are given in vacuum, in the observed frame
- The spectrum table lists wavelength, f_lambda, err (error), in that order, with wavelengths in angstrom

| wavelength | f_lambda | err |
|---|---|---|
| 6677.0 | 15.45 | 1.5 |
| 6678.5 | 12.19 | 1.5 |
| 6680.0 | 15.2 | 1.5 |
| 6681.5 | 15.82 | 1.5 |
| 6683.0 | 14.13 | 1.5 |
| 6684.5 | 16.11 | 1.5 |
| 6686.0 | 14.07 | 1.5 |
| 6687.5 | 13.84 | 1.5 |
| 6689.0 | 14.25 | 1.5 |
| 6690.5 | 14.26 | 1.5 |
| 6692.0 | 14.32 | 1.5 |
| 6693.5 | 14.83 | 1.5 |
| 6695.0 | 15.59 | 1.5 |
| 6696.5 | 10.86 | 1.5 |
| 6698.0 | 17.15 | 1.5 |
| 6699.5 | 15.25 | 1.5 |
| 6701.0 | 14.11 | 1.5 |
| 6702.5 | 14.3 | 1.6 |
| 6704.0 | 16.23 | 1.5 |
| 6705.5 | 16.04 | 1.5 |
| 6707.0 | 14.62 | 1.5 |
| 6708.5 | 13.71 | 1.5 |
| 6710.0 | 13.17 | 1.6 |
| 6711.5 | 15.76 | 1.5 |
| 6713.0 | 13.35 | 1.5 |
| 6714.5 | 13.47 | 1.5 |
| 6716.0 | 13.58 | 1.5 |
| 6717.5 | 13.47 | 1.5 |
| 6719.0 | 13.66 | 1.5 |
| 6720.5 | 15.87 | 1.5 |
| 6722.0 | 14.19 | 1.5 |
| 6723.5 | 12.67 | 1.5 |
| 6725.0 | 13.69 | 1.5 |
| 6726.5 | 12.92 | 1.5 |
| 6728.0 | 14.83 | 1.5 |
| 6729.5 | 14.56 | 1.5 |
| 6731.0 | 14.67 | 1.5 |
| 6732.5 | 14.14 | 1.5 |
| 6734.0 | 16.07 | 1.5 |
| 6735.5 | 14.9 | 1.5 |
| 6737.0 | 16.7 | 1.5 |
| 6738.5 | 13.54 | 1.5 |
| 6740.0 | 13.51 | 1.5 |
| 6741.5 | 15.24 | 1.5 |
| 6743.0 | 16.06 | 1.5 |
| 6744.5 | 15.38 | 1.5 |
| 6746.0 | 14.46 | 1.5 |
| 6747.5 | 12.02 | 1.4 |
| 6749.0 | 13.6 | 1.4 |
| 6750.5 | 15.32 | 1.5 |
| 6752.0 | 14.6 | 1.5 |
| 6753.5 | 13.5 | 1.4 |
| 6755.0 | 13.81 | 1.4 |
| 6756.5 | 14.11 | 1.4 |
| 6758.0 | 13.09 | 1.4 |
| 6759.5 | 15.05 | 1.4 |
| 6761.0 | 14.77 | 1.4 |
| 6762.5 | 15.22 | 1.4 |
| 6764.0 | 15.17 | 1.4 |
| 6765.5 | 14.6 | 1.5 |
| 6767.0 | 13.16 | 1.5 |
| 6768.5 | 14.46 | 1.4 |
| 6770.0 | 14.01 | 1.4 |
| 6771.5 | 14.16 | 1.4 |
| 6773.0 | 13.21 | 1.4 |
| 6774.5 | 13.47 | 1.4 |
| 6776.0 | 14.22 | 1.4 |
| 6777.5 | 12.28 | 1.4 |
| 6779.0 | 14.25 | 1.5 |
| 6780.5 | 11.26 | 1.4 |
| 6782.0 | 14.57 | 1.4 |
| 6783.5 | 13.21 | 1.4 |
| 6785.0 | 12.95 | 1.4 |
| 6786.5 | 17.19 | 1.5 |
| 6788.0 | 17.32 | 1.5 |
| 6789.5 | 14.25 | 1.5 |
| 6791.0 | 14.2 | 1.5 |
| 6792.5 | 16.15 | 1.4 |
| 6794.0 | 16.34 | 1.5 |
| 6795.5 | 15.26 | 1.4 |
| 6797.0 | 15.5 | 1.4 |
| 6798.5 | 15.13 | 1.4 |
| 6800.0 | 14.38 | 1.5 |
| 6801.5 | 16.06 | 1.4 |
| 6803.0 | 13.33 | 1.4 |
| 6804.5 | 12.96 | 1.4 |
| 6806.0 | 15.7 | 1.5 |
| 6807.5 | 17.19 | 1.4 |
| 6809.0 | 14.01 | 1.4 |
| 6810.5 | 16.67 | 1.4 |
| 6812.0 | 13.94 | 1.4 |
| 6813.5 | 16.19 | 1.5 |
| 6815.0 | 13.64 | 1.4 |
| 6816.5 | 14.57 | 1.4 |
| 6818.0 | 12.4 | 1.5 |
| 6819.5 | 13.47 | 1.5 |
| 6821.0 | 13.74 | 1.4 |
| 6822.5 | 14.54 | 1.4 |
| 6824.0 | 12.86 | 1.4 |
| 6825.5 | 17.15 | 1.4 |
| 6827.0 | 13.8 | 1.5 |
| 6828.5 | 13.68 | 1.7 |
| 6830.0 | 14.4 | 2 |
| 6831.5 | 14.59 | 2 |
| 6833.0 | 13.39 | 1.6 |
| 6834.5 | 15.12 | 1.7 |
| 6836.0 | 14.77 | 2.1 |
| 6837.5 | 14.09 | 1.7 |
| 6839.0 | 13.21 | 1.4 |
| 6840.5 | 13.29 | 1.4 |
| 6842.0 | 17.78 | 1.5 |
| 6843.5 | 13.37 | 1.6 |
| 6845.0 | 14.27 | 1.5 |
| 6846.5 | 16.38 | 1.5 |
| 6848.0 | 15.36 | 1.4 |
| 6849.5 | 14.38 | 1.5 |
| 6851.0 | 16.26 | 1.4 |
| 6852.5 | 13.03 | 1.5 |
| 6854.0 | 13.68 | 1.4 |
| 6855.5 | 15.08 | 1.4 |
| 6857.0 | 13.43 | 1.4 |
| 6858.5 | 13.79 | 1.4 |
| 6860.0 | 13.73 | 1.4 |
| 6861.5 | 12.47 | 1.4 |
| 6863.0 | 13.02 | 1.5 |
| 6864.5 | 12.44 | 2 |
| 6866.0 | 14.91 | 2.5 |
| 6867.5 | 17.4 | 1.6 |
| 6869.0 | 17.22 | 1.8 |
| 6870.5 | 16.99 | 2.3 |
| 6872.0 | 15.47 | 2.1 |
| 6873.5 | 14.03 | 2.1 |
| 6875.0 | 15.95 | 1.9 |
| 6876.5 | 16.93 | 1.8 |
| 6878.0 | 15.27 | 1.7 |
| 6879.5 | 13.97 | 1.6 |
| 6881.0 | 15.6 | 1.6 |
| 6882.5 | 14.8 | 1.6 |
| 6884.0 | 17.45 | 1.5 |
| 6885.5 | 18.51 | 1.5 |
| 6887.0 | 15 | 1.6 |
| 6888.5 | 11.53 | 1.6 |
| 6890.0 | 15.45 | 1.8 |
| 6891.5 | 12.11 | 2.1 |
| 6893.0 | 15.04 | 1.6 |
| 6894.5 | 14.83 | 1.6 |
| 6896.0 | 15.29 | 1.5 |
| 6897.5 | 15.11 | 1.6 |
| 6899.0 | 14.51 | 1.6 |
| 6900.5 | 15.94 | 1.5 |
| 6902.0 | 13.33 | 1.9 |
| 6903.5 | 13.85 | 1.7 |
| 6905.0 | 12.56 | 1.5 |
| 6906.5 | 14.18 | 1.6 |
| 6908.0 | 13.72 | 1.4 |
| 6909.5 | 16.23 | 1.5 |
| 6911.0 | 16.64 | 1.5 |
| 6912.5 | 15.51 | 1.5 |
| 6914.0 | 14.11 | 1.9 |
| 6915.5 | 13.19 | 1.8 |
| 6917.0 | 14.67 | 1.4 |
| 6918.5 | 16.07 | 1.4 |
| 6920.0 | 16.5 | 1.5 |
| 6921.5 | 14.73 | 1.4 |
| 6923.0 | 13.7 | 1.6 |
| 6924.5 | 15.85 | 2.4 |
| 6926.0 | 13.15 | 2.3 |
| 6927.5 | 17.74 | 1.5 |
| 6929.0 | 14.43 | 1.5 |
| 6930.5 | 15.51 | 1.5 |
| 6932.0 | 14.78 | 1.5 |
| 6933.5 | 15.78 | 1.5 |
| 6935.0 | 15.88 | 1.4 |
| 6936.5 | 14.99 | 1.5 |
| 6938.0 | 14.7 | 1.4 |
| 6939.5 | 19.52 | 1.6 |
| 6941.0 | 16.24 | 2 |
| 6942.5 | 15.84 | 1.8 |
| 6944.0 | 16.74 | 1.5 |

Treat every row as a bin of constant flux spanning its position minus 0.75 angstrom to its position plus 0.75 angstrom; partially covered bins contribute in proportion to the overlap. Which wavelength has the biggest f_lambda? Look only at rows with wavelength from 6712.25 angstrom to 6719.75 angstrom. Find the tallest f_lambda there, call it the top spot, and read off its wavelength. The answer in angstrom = 6719.0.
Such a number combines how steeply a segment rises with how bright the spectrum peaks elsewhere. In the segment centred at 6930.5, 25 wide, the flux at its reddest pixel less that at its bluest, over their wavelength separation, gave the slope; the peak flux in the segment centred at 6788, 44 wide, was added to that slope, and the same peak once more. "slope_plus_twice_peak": 34.6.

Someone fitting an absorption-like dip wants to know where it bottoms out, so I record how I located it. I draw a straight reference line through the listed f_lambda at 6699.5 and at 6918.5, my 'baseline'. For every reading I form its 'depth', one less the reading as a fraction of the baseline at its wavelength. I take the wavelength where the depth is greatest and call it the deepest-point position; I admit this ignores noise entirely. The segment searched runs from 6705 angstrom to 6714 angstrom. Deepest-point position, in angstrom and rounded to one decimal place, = 6710.0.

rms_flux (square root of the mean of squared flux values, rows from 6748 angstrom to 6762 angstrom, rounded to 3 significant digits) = 14.2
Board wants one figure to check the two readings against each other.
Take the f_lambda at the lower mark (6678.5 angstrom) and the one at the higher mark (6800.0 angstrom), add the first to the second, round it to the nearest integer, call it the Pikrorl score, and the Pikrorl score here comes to 27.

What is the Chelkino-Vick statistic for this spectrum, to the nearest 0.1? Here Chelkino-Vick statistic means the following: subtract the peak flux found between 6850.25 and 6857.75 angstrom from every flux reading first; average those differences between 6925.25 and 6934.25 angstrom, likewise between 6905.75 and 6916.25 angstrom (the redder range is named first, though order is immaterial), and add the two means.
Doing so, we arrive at -2.5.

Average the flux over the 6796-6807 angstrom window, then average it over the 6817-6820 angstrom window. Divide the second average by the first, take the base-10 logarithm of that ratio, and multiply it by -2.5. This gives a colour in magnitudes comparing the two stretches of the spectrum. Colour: 0.14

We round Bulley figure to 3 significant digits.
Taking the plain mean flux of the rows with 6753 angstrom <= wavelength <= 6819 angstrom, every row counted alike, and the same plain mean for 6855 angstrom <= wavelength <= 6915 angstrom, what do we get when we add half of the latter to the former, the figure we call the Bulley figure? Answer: 21.9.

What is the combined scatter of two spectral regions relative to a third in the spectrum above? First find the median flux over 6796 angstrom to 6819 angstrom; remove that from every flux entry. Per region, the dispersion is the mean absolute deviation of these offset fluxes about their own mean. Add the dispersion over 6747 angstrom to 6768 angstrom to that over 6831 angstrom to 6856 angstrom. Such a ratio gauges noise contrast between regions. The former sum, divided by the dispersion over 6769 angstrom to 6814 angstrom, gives 1.45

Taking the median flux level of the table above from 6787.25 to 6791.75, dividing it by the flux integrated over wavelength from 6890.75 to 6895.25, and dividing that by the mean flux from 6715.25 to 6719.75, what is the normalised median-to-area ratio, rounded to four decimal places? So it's 0.0167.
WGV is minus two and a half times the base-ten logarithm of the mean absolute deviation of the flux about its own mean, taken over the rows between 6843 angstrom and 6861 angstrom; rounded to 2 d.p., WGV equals 0.10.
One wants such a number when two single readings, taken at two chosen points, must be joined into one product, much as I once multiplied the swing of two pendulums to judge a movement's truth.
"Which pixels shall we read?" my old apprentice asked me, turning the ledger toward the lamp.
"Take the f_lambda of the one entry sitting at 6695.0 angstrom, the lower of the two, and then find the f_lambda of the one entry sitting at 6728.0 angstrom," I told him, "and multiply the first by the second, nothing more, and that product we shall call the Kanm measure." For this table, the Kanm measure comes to 231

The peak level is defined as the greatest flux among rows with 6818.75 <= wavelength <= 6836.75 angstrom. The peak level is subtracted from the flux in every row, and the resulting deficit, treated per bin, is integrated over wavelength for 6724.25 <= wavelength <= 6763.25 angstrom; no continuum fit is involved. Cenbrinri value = -105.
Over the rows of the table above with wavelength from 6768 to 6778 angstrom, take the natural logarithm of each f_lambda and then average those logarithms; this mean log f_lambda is 2.62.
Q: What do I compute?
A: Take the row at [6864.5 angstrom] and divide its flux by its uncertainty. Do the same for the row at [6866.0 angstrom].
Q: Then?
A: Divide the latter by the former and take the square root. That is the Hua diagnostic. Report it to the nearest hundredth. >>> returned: 0.98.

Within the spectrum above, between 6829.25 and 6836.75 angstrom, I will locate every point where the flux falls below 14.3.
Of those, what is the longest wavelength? 6833.0 angstrom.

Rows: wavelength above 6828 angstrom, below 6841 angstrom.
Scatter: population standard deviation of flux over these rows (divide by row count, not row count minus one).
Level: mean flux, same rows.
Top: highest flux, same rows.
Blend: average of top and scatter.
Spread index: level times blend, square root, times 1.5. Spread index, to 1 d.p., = 15.8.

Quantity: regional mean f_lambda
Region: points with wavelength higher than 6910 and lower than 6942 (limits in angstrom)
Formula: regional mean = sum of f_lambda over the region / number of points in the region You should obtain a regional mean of 15.4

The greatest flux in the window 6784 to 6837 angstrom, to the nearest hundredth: 17.32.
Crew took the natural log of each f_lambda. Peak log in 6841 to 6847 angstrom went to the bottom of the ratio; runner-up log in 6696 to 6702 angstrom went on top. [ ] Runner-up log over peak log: 0.95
